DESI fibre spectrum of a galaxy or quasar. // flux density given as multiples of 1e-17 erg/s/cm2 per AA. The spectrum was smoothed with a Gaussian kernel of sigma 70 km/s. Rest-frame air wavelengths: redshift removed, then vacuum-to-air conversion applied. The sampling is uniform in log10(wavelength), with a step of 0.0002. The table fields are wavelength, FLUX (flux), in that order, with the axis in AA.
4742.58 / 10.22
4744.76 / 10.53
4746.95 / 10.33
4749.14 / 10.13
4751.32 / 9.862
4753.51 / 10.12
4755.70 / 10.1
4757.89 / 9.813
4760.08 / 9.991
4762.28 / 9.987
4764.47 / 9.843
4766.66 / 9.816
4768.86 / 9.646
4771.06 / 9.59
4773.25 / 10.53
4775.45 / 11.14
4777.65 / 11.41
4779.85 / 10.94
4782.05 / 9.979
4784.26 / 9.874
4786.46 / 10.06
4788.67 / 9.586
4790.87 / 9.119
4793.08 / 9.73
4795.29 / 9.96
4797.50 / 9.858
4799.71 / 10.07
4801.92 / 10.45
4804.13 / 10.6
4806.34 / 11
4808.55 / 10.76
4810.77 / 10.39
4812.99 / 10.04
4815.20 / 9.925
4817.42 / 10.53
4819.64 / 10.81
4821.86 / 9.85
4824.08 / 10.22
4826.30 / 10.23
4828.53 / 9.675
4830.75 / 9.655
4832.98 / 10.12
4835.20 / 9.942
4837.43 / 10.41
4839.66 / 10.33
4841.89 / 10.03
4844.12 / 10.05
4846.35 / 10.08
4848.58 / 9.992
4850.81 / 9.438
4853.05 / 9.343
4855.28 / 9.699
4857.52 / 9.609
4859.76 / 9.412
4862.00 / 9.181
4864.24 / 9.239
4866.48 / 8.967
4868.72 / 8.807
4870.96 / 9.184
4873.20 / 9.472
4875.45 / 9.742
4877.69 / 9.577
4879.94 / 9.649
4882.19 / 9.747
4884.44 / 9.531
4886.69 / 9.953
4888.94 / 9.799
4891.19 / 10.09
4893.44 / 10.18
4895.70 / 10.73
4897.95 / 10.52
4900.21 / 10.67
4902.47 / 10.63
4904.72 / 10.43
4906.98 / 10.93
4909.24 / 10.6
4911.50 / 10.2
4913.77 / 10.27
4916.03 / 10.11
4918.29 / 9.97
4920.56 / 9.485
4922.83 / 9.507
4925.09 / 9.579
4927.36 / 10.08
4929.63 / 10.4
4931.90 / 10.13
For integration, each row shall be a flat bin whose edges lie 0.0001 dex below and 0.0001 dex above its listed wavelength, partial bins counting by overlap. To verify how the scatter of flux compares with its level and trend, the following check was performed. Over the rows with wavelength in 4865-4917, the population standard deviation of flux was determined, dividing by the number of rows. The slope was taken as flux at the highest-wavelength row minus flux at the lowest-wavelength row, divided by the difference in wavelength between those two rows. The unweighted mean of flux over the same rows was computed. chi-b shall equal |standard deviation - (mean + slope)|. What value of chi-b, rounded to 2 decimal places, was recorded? 9.45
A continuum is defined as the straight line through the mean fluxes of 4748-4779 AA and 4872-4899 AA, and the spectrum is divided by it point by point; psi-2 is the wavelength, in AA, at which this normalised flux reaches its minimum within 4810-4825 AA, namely 4821.86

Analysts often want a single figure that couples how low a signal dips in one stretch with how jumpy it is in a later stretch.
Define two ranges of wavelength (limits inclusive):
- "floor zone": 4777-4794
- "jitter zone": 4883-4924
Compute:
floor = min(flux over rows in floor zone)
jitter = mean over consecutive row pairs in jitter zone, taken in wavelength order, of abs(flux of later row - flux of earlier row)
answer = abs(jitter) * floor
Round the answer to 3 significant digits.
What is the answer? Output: 2.26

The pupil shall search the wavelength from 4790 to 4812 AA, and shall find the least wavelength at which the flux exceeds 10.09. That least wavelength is 4801.92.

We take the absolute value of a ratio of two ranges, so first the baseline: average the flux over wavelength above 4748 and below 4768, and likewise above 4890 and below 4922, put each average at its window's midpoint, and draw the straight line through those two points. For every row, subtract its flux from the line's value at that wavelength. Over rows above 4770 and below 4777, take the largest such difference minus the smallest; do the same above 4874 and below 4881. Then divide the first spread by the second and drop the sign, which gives 9.0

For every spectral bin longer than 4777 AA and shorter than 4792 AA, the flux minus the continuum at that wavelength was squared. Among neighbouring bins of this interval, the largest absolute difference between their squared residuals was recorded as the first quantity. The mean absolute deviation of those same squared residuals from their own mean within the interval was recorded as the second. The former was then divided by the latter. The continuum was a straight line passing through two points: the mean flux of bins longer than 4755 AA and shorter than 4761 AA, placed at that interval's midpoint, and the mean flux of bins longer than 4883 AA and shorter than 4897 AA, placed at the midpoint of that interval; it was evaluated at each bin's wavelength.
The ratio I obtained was 1.9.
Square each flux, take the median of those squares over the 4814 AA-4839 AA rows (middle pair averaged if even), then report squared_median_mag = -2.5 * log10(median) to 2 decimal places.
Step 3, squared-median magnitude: -5.03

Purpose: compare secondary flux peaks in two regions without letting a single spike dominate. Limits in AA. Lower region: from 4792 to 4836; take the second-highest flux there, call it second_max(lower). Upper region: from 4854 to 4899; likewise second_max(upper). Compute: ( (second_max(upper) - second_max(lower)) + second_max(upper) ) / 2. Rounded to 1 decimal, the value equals 5.1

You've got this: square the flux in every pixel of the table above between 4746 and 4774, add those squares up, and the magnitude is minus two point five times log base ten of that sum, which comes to -7.78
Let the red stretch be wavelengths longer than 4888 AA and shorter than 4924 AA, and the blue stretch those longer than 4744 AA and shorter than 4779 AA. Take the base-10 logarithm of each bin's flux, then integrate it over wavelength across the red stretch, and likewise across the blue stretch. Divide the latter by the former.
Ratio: 0.97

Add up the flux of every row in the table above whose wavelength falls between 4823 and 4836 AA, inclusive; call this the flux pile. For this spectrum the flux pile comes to 60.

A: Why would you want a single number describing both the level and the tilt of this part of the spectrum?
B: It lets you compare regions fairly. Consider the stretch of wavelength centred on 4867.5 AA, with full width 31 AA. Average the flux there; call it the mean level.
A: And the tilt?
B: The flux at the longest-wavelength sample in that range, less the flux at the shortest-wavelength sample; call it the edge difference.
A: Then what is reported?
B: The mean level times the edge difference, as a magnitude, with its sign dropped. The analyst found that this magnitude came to 3.8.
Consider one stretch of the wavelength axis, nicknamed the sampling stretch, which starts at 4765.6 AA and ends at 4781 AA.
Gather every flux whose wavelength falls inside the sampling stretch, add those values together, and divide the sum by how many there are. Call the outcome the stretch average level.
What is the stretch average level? 10.4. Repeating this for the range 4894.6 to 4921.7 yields 10.4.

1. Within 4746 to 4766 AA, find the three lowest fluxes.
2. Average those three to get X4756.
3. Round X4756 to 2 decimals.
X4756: 9.84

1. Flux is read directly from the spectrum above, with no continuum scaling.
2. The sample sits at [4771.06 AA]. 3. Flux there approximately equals 9.59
